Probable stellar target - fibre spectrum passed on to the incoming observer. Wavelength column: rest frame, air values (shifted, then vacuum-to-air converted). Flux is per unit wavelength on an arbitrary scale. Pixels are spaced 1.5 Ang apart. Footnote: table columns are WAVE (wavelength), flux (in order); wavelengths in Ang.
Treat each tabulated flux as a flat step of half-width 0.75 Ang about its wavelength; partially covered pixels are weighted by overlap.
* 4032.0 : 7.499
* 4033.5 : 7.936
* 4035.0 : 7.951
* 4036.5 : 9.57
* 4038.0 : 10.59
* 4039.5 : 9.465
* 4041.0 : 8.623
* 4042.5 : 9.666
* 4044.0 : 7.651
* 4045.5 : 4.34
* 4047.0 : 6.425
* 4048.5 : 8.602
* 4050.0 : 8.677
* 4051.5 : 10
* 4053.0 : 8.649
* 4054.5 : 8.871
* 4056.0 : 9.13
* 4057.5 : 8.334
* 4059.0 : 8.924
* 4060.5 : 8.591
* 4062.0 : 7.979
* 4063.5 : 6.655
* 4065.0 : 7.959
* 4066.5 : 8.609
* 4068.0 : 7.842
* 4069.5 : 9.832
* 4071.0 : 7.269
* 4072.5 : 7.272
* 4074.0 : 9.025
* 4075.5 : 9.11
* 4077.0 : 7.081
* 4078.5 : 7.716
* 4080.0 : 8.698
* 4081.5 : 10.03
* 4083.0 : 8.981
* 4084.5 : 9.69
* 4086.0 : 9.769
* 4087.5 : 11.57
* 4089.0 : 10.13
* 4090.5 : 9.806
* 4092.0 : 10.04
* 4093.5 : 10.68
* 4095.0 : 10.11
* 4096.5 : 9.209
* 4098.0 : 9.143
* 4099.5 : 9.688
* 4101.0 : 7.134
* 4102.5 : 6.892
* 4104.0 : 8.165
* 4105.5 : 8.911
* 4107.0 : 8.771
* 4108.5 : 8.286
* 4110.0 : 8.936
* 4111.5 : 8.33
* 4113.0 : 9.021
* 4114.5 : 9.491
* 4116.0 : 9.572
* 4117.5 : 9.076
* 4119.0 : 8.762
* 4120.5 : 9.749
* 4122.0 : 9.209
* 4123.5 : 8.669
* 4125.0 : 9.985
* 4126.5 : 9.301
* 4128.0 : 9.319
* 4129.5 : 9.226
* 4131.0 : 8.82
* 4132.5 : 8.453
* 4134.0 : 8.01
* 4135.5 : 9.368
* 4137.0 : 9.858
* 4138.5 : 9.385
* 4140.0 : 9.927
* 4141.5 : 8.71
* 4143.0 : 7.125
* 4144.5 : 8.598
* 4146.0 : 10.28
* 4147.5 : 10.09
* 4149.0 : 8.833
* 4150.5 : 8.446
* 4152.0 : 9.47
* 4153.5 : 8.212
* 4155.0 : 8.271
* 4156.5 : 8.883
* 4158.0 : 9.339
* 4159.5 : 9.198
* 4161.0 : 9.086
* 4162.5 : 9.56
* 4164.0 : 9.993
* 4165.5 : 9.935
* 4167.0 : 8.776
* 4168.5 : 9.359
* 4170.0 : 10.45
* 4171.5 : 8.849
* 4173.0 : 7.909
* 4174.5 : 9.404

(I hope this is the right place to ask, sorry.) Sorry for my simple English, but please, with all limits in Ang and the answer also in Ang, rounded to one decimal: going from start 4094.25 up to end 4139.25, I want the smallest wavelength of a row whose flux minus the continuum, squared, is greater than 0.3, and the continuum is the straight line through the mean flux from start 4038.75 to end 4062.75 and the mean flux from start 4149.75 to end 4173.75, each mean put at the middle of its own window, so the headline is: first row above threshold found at 4095.0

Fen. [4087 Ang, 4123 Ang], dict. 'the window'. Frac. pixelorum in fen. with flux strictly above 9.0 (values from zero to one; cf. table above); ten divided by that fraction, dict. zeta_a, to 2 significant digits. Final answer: 16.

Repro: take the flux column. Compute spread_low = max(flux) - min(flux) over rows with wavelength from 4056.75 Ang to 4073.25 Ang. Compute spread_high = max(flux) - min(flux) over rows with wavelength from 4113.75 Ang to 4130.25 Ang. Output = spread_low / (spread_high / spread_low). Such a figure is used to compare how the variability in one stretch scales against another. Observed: 8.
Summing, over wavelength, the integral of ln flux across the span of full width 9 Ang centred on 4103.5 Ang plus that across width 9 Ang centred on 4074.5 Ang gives 37.5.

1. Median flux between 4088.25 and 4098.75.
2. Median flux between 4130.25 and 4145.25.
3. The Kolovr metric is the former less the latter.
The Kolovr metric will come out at 1.3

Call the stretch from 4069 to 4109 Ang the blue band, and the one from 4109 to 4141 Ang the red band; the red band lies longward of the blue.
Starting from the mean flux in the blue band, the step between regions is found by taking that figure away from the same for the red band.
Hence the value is 0.16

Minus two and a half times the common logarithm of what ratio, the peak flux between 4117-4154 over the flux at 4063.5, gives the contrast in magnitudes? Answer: -0.47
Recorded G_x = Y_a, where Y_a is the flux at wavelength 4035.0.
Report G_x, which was 7.951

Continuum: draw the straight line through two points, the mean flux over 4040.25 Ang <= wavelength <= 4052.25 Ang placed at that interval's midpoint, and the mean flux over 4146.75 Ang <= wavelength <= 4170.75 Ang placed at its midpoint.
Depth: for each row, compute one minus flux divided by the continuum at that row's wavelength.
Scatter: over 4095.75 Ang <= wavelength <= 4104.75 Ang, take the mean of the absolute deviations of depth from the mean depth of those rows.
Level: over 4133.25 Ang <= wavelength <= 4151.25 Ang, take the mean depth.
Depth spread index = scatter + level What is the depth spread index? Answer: 0.117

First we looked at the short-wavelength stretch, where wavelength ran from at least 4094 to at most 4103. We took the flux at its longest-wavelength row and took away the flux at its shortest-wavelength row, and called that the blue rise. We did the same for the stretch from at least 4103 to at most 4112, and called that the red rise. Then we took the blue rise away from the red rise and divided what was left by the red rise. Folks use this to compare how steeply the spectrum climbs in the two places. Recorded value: 20.5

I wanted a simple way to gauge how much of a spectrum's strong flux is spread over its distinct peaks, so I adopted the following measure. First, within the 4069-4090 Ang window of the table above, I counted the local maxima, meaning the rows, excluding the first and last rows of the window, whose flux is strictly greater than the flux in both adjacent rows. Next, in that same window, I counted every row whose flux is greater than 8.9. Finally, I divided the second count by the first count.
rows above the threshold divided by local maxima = 3.00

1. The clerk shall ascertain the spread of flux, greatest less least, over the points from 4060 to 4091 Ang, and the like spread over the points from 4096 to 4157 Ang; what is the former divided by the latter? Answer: 1.5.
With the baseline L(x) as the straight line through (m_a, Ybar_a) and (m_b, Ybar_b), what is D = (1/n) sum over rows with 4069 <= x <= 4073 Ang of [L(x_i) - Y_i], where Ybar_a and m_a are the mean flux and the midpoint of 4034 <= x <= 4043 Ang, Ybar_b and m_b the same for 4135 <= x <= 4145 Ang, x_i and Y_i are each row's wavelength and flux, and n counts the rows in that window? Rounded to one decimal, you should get 1.1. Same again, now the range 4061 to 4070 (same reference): 1.1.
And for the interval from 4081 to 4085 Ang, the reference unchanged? -0.4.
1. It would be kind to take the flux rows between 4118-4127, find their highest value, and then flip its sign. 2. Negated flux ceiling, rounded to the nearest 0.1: -10.0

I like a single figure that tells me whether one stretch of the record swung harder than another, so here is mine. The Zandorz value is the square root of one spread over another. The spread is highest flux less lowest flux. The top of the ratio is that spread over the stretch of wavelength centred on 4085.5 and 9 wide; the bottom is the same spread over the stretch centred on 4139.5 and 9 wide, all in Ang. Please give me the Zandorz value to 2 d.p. 0.96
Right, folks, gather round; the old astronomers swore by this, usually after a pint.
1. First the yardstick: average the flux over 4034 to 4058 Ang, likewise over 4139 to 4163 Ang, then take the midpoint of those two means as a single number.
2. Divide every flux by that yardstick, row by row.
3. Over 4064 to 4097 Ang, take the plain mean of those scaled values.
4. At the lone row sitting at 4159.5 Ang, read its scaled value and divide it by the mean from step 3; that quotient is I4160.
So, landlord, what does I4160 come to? 1.01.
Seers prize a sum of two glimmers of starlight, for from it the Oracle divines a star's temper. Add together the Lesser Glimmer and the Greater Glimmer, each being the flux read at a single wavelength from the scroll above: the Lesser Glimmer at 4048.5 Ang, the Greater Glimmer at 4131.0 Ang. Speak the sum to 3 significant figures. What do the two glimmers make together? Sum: 17.4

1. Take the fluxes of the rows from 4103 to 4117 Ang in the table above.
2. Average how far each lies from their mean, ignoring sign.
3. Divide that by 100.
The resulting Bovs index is 0.0039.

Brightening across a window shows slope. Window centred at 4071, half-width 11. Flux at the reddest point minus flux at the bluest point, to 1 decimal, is 1.4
